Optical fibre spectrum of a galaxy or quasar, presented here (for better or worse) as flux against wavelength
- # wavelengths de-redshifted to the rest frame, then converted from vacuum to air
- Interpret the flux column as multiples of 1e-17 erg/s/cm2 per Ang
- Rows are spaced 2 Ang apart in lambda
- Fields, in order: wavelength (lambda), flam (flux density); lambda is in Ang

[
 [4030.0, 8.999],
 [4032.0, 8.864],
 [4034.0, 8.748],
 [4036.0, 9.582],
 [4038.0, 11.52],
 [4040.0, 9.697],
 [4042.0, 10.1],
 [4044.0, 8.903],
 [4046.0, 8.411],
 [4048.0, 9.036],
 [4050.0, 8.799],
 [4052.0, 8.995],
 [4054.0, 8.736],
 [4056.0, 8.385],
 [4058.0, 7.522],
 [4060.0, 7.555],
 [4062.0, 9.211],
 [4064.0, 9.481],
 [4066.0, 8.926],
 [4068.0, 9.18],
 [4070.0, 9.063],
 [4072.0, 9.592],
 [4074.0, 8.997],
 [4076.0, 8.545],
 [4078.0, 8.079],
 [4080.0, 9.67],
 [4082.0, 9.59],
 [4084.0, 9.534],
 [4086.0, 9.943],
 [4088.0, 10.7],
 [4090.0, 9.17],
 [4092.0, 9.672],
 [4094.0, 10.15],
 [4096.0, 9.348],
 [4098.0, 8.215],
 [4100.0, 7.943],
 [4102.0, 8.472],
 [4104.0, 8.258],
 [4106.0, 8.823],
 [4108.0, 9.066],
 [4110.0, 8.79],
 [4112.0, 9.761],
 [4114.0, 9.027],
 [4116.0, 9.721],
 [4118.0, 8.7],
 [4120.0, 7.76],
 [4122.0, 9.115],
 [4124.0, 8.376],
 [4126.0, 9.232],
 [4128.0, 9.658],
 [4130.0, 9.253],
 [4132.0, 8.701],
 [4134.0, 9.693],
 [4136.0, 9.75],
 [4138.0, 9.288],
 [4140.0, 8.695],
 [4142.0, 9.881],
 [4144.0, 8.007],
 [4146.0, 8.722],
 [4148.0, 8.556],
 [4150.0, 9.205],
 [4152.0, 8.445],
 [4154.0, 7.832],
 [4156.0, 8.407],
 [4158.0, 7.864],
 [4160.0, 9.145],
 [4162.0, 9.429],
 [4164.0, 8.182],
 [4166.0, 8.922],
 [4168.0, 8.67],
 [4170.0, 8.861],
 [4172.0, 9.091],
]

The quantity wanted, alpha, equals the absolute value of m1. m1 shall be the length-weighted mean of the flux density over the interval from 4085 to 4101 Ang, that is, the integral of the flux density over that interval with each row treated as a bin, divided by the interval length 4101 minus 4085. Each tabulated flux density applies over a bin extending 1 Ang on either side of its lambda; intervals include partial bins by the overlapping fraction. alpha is 9.39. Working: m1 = 9.39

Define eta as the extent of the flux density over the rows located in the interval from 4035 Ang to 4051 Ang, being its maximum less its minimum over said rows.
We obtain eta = 3.1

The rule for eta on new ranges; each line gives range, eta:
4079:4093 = 1.5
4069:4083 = 1.6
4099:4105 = 0.5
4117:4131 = 1.9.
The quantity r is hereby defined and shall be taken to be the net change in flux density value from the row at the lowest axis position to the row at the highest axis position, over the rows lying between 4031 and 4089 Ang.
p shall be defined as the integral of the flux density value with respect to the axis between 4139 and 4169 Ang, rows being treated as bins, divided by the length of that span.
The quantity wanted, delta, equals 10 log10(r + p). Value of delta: 10.2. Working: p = 8.66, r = 1.8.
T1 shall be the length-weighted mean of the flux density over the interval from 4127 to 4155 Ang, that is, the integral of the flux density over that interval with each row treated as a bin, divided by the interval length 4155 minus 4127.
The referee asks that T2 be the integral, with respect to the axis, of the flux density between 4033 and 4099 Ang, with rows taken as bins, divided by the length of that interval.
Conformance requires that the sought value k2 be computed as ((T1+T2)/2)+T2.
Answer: 18.3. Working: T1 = 8.98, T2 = 9.2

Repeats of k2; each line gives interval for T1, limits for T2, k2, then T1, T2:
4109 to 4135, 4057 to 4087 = 18.0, 9.06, 9.0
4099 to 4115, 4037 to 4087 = 18.0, 8.77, 9.1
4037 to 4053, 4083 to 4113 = 18.5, 9.43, 9.2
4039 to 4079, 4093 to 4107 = 17.5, 8.86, 8.7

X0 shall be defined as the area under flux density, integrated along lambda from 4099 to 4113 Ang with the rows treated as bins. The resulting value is 122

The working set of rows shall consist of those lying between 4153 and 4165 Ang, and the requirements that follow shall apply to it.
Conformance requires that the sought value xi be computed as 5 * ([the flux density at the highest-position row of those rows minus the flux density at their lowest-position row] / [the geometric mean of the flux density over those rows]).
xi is 0.21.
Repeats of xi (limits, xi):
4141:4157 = -0.86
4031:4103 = -0.22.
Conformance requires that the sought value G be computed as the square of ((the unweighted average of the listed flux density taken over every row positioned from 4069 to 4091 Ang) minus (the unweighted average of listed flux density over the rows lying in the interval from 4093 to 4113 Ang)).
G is 0.22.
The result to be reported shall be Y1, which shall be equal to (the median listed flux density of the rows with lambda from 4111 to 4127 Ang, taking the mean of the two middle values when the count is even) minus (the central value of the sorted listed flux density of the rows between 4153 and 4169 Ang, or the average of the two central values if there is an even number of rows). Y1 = 0.53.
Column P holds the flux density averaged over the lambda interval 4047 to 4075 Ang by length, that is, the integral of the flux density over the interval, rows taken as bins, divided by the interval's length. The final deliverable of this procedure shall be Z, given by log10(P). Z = 0.945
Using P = 8.8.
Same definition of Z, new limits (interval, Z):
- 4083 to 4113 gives 0.963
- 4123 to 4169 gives 0.948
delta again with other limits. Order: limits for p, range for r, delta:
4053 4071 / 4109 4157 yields 9.2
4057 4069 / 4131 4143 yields 9.9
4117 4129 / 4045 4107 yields 9.6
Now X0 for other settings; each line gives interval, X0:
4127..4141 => 130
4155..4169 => 121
